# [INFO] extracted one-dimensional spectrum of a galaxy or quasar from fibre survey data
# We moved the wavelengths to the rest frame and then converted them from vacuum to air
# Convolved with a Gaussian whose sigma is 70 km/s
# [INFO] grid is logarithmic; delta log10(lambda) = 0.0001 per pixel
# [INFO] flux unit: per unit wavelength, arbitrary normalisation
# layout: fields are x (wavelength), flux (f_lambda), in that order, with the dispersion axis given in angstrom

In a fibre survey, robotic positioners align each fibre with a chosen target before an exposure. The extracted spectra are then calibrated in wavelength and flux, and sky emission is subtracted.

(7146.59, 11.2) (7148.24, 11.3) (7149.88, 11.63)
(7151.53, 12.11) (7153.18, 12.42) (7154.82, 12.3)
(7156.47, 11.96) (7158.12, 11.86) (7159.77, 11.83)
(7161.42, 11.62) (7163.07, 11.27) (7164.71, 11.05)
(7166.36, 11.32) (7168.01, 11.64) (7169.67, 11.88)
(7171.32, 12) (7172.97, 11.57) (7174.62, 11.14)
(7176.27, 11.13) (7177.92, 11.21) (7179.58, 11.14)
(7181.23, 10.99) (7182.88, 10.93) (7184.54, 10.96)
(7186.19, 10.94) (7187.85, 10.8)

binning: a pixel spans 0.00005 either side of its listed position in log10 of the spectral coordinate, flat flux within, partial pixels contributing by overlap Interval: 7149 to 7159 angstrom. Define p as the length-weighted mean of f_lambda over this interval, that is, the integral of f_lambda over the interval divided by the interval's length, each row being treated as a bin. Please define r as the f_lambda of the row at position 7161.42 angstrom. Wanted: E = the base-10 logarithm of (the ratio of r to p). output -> -0.015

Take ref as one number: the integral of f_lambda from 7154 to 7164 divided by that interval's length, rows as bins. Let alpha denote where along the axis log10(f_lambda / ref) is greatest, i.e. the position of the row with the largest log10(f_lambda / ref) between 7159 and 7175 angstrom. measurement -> 7171.32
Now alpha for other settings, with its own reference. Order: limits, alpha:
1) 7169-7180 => 7171.32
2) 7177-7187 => 7177.92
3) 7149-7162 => 7153.18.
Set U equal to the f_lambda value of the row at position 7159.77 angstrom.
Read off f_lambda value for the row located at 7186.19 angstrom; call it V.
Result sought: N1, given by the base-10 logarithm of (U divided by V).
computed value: 0.034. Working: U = 11.83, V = 10.94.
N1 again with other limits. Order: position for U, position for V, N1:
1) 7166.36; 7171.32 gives -0.025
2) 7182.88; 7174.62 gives -0.008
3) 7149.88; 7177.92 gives 0.016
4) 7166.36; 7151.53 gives -0.029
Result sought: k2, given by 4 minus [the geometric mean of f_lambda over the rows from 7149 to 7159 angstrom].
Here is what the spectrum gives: -8.0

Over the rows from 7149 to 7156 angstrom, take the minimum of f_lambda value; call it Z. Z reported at 11.63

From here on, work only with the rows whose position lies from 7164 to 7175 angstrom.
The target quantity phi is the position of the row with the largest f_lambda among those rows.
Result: 7171.32 angstrom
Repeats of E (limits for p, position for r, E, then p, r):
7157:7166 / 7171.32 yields 0.017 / 11.5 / 12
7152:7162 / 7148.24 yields -0.026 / 12.0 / 11.3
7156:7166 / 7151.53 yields 0.020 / 11.6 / 12.11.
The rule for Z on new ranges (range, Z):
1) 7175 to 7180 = 11.13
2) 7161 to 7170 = 11.05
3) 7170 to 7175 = 11.14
